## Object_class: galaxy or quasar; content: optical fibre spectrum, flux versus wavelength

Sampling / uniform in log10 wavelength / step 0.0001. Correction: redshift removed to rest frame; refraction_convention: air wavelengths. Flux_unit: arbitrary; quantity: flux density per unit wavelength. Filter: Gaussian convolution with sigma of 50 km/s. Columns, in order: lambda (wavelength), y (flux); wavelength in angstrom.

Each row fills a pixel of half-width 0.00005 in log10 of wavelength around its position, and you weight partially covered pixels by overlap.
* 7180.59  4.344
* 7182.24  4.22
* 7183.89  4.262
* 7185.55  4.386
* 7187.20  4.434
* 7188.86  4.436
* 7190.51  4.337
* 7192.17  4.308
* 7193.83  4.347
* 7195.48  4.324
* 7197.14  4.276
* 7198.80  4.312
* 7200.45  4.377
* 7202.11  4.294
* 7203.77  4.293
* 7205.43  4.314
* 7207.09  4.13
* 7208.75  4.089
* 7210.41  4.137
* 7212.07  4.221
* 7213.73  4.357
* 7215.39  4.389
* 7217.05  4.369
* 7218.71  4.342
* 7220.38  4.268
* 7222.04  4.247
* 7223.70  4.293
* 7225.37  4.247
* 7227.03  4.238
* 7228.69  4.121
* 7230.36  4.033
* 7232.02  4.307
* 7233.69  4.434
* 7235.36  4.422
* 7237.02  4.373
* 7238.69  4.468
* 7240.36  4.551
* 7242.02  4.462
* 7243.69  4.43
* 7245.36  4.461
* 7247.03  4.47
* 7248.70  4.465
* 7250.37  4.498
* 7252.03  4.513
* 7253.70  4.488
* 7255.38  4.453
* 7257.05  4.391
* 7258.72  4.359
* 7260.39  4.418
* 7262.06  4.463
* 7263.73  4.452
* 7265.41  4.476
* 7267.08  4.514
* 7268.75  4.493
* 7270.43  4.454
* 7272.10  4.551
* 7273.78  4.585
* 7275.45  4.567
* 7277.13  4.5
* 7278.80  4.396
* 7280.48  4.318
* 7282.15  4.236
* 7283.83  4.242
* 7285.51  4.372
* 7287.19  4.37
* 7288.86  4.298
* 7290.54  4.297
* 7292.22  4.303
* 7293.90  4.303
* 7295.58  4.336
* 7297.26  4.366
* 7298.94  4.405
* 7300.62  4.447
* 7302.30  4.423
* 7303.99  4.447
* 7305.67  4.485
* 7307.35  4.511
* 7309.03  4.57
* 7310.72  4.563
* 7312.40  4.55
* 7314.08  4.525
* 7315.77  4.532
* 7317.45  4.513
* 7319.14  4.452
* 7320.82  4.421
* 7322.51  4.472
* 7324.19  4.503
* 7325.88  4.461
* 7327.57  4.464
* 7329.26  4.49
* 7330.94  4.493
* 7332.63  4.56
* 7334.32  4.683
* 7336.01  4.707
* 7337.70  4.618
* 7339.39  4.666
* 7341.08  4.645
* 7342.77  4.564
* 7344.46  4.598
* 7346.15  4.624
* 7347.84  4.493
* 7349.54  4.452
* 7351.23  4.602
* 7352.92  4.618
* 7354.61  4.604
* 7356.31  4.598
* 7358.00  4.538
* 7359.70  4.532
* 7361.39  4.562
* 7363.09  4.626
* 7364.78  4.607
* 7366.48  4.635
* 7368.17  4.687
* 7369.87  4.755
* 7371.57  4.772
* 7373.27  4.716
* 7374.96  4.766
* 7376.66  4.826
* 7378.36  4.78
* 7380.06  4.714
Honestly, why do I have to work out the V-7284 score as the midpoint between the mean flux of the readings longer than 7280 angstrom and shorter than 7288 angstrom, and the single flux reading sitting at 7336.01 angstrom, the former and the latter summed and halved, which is 4.51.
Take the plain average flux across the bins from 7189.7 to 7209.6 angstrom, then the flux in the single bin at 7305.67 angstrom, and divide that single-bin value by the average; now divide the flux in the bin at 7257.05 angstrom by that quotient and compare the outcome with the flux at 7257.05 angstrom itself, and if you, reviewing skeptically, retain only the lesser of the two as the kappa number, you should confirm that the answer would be 4.19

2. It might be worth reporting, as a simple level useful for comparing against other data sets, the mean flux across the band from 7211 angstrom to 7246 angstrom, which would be 4.33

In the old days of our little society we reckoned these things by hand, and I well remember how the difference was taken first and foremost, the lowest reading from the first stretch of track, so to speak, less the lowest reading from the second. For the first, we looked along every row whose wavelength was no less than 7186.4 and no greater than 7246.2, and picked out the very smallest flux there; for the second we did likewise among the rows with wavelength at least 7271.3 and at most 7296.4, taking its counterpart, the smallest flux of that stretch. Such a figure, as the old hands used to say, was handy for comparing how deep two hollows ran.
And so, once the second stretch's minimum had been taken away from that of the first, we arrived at -0.20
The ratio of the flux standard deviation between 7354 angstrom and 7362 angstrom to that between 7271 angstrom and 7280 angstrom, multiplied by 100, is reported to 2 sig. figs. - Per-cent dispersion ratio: 44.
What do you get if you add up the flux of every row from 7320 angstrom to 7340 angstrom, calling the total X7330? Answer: 55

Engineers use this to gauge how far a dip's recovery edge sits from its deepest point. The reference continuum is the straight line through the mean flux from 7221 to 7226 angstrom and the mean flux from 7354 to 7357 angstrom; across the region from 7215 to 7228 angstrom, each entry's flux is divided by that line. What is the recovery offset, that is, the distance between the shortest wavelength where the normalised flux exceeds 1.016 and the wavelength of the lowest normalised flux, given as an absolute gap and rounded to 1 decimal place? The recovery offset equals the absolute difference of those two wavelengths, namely 11.6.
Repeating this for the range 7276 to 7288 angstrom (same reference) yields 5.0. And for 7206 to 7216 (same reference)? 5.0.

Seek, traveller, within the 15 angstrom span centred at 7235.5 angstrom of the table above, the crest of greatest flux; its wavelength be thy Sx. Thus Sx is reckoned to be 7240.36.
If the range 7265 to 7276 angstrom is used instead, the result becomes 7273.78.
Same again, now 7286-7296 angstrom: 7287.19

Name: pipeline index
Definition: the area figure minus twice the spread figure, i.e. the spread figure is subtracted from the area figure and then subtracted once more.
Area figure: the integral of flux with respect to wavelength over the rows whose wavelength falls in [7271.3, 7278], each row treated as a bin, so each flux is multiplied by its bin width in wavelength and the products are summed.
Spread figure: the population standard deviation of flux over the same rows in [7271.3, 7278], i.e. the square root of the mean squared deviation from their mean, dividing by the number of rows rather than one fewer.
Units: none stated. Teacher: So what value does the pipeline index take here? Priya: 30.4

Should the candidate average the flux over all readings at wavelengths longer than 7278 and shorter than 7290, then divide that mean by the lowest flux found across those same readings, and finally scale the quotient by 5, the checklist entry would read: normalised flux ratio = 5.098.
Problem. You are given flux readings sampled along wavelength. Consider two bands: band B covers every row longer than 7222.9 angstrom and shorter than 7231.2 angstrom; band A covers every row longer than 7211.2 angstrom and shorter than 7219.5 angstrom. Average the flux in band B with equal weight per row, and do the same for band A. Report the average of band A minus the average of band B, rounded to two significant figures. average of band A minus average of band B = 0.15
